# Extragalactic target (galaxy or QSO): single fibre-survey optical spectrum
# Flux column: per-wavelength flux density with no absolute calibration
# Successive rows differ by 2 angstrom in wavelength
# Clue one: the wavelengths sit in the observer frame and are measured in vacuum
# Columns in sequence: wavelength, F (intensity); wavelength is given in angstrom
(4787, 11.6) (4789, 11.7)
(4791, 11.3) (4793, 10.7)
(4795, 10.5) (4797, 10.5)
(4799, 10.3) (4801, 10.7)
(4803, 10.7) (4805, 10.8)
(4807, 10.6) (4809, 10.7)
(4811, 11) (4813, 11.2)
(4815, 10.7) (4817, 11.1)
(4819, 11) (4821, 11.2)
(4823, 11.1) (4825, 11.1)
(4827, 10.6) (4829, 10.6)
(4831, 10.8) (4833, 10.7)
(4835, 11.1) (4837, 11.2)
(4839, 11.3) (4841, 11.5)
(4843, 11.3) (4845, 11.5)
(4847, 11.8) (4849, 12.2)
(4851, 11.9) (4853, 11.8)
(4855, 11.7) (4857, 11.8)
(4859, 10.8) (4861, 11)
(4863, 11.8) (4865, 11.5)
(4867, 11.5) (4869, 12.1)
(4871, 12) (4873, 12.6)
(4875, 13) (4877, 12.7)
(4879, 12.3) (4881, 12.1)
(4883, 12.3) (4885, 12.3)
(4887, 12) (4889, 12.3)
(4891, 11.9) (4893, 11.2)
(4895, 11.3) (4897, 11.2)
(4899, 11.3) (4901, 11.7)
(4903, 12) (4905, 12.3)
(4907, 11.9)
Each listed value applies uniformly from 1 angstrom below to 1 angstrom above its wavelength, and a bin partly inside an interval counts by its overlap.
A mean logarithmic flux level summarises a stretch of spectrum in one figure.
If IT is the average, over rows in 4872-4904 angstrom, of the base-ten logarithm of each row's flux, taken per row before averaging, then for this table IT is 1.08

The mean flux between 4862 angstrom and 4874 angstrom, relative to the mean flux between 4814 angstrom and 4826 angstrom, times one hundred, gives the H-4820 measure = 108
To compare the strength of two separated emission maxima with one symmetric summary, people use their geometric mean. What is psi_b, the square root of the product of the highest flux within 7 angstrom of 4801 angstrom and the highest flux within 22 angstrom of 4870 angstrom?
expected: 11.8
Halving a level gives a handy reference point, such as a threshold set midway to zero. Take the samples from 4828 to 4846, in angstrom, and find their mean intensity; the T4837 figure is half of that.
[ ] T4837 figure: 5.6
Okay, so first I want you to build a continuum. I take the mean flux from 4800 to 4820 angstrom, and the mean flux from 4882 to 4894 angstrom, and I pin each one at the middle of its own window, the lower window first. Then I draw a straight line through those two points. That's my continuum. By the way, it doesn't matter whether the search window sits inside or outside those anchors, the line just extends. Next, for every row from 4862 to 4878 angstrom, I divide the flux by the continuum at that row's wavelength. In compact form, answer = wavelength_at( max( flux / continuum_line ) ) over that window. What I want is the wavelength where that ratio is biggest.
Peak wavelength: 4875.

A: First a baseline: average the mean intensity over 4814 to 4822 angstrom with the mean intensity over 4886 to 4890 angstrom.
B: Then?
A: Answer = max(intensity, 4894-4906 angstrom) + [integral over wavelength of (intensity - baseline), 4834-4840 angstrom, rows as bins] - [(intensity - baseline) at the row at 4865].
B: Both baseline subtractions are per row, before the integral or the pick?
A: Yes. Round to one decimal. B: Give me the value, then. 10.1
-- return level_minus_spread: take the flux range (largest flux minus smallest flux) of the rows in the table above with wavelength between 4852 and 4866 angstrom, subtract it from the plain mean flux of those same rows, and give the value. 10.5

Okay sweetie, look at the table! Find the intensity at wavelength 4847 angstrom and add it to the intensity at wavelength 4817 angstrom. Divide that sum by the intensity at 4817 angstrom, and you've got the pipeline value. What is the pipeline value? 2.06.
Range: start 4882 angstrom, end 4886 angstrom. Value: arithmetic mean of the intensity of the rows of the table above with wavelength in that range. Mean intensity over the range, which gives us 12.3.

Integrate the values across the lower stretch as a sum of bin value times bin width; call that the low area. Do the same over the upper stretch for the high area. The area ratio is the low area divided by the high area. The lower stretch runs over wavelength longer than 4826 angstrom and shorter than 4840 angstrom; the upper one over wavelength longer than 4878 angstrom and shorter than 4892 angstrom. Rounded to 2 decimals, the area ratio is 0.90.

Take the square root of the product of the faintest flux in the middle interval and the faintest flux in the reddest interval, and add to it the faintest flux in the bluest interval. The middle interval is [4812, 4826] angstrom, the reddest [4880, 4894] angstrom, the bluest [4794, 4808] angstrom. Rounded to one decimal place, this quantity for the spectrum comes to 21.2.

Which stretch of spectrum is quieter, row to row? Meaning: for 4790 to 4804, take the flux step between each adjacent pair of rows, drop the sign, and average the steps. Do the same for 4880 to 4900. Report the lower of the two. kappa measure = 0.233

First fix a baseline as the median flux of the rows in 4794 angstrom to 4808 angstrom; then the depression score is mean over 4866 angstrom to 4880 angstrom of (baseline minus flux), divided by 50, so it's -0.034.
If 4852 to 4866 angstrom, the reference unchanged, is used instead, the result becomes -0.018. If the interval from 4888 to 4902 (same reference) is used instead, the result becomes -0.019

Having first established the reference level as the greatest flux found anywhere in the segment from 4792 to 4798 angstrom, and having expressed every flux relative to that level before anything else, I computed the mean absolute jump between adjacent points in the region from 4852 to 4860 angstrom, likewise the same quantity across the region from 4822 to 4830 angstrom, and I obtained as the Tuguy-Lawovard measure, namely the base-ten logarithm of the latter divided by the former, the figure -0.38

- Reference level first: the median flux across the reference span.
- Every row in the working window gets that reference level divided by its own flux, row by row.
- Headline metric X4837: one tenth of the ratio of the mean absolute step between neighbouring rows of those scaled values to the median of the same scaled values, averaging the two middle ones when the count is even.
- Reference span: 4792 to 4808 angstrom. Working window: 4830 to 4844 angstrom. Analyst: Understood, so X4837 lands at 0.0017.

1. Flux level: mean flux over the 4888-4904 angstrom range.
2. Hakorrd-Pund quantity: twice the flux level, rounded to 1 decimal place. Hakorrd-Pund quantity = 23.2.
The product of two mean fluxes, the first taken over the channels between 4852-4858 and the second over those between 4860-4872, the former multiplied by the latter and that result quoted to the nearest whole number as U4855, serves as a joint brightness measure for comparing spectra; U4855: 137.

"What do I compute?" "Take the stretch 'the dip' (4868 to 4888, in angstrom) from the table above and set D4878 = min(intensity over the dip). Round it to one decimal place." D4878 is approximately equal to 12.0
